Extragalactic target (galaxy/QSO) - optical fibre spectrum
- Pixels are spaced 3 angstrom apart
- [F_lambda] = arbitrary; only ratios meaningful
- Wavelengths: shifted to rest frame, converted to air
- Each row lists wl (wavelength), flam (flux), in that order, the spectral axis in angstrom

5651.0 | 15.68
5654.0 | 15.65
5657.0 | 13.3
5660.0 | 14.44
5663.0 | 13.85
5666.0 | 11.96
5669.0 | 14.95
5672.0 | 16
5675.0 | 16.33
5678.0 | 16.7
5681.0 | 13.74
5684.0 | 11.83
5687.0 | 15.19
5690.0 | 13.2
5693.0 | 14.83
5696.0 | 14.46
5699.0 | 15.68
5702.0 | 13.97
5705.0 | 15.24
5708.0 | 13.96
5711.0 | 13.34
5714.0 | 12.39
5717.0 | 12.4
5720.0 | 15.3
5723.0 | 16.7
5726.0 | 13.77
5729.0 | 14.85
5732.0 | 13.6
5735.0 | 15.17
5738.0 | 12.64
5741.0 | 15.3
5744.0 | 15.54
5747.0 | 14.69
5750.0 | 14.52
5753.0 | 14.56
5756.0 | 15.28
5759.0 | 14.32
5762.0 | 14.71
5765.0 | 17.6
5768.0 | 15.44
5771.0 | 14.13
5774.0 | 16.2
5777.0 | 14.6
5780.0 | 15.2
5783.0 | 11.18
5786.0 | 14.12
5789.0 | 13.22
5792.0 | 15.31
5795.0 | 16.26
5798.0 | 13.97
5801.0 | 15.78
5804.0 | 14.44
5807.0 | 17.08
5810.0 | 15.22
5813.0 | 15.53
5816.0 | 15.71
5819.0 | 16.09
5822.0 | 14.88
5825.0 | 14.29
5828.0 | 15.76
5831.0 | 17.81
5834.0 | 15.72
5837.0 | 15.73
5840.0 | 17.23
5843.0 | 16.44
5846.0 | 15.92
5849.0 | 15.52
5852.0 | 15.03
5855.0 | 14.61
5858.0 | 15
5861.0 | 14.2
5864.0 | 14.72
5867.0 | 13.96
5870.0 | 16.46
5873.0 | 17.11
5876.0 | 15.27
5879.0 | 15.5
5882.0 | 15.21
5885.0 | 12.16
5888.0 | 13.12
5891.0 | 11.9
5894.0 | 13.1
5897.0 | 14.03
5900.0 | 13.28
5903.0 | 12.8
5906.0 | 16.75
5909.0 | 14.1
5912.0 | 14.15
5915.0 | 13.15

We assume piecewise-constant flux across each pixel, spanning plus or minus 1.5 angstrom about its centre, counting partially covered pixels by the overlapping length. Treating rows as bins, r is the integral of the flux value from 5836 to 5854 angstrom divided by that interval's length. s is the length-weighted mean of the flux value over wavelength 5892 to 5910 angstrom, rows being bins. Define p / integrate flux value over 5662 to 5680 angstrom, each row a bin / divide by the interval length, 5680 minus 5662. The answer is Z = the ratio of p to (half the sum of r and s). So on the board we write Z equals 1.00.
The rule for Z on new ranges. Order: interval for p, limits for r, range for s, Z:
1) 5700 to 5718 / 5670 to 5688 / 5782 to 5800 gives 0.94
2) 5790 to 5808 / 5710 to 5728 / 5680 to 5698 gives 1.10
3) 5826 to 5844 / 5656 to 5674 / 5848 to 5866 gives 1.13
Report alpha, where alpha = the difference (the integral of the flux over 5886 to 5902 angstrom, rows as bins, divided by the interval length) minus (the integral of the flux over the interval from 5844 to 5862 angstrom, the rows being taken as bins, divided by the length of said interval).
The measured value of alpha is -2.1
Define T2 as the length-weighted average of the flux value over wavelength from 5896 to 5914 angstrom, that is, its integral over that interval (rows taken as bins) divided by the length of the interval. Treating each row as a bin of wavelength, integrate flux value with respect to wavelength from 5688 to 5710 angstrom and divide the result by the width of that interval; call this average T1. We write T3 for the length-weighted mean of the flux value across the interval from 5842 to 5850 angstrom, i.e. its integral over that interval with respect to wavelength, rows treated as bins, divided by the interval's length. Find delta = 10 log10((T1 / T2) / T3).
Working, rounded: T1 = 14.5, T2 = 14.2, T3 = 16.0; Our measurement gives -11.9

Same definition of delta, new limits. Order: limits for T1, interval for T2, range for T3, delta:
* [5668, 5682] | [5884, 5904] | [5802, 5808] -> -11.1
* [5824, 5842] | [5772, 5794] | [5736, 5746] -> -11.1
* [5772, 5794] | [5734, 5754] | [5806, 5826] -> -12.0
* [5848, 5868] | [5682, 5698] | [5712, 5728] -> -11.3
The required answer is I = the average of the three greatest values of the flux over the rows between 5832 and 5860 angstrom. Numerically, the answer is 16.5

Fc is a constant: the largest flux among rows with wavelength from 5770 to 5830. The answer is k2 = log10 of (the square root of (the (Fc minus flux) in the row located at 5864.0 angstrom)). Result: 0.19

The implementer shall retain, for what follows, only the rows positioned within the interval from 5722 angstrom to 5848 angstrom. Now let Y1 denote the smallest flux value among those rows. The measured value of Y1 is 11.18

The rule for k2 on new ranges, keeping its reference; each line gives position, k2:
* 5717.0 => 0.34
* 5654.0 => 0.08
